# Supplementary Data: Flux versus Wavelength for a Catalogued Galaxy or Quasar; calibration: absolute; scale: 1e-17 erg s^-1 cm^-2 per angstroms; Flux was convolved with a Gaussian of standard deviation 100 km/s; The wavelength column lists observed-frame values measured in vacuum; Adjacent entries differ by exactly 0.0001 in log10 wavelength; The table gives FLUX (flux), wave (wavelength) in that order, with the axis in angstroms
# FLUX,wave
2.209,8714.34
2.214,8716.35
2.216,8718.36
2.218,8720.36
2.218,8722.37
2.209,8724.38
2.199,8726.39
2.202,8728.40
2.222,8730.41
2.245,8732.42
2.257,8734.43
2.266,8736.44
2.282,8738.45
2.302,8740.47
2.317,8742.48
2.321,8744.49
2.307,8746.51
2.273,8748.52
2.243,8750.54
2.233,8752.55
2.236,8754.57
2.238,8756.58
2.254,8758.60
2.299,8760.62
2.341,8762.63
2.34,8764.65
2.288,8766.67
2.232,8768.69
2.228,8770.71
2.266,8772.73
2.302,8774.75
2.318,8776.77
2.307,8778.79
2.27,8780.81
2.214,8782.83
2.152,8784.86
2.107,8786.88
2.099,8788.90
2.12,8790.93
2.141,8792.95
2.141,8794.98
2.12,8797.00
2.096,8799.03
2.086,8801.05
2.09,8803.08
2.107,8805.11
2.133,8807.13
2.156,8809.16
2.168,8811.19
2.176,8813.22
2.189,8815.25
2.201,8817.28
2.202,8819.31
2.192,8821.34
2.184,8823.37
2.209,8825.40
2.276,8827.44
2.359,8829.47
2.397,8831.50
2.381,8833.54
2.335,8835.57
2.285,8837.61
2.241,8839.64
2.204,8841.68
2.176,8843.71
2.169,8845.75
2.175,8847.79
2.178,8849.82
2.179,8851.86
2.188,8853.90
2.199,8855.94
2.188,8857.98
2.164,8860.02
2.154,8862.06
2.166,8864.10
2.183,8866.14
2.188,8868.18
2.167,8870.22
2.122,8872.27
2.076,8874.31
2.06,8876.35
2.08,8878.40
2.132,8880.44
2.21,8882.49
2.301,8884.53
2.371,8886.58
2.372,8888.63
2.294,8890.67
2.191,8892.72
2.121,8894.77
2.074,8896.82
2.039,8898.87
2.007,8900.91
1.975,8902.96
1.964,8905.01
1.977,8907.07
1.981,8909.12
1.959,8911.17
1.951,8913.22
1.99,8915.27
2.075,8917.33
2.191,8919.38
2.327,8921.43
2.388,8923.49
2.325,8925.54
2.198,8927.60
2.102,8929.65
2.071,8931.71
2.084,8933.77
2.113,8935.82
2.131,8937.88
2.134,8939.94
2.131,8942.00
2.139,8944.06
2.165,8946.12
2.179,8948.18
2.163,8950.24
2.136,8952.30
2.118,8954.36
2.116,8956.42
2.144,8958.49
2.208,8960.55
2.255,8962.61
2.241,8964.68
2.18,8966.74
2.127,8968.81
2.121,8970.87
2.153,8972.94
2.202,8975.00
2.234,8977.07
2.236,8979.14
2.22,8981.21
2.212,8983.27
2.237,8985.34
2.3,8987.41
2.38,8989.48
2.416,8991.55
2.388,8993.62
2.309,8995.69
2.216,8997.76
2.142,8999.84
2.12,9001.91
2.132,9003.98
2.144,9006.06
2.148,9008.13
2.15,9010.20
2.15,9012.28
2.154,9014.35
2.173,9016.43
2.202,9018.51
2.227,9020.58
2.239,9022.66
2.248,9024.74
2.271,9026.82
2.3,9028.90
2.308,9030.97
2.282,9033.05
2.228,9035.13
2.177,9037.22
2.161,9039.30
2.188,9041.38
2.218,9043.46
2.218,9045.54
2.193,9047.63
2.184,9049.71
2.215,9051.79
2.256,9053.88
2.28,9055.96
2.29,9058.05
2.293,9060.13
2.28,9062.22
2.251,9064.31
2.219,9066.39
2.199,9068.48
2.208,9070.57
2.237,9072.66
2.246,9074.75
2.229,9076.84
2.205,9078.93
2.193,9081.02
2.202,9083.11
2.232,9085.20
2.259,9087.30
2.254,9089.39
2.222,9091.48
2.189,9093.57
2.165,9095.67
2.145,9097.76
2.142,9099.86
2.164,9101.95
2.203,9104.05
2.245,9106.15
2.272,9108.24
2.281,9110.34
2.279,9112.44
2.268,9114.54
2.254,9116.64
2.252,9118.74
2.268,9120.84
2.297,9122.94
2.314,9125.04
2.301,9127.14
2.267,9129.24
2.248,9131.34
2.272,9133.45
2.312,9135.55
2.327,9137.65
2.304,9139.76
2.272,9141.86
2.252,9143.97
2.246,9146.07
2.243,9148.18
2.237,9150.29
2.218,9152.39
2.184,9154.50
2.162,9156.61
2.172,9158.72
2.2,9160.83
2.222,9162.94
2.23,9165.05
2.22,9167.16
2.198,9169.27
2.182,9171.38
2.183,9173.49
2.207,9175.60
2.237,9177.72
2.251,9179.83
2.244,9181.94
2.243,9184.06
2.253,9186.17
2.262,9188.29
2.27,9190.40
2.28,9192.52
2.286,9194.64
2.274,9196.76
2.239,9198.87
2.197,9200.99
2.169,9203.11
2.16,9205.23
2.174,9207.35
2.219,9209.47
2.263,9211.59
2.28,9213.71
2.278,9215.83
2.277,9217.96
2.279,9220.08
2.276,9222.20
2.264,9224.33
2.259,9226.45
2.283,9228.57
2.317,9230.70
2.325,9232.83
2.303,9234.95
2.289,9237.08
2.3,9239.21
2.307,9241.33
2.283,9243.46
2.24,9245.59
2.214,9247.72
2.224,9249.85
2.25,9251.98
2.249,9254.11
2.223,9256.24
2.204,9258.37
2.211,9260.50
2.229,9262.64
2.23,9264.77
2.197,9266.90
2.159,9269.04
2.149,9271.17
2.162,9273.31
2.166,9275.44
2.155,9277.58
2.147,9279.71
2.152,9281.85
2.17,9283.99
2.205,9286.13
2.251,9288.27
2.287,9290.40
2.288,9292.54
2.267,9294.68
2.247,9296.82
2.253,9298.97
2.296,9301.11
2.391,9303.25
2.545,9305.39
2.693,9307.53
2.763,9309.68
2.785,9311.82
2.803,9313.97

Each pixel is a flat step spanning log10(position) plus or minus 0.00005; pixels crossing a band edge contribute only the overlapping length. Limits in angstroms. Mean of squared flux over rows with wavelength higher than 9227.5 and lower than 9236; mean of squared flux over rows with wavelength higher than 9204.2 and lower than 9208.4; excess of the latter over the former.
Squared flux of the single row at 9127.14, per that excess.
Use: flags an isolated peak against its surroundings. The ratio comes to -8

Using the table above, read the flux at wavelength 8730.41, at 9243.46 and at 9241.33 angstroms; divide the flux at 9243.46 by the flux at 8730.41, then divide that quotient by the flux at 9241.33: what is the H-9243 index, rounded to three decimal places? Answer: 0.445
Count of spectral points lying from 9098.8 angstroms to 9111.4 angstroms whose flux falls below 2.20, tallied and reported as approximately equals 2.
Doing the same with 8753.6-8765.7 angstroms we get 0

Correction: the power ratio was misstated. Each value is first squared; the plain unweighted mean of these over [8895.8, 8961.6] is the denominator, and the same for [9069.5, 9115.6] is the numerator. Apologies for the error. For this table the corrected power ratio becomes 1.10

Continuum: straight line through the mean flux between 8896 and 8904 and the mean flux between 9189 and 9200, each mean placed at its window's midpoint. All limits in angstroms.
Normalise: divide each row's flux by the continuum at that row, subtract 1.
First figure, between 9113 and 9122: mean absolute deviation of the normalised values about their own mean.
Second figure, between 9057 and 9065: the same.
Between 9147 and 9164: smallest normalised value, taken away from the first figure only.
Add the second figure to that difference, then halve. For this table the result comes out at 0.022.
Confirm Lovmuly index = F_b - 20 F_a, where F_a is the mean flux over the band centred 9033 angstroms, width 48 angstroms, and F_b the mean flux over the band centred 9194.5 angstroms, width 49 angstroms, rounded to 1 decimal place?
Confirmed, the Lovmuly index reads -42.1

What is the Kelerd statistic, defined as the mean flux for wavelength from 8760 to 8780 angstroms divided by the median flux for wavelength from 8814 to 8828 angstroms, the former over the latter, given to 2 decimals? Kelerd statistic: 1.04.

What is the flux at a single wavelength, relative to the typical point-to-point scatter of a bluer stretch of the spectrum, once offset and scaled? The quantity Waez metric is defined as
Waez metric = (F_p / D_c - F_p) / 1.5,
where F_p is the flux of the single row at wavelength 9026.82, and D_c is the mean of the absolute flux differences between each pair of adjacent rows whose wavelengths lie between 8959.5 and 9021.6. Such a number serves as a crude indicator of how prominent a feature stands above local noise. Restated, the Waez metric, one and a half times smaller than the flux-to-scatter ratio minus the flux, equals 46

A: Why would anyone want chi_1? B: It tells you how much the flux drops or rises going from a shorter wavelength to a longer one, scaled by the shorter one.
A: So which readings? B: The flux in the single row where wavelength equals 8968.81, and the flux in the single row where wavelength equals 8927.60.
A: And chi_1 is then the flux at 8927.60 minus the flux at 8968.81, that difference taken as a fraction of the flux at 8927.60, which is 0.032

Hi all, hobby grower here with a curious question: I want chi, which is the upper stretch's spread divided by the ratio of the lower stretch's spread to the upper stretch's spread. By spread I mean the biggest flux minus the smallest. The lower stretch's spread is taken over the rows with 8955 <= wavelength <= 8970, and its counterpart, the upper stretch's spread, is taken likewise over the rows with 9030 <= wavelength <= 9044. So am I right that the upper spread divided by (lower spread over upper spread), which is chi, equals 0.155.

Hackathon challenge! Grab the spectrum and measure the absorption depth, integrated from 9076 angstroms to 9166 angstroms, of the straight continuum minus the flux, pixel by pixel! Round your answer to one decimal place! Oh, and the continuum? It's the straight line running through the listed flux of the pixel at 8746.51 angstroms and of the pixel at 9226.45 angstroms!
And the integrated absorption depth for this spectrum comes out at 2.9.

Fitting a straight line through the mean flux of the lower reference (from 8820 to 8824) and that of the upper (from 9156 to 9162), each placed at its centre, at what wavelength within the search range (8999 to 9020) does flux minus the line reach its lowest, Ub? 9001.91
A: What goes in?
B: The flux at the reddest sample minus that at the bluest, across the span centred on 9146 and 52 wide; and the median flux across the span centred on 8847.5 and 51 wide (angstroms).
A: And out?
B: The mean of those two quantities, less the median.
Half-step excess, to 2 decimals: -1.14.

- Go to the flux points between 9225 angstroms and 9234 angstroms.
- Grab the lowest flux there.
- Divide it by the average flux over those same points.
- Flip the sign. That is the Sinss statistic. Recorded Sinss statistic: -0.984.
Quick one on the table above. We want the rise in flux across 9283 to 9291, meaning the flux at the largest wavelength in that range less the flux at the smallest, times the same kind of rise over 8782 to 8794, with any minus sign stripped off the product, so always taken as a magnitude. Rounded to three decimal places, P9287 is 0.009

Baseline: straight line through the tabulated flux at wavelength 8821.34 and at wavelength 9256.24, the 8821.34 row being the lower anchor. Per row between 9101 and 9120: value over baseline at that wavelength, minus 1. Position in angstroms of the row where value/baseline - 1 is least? 9101.95 angstroms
